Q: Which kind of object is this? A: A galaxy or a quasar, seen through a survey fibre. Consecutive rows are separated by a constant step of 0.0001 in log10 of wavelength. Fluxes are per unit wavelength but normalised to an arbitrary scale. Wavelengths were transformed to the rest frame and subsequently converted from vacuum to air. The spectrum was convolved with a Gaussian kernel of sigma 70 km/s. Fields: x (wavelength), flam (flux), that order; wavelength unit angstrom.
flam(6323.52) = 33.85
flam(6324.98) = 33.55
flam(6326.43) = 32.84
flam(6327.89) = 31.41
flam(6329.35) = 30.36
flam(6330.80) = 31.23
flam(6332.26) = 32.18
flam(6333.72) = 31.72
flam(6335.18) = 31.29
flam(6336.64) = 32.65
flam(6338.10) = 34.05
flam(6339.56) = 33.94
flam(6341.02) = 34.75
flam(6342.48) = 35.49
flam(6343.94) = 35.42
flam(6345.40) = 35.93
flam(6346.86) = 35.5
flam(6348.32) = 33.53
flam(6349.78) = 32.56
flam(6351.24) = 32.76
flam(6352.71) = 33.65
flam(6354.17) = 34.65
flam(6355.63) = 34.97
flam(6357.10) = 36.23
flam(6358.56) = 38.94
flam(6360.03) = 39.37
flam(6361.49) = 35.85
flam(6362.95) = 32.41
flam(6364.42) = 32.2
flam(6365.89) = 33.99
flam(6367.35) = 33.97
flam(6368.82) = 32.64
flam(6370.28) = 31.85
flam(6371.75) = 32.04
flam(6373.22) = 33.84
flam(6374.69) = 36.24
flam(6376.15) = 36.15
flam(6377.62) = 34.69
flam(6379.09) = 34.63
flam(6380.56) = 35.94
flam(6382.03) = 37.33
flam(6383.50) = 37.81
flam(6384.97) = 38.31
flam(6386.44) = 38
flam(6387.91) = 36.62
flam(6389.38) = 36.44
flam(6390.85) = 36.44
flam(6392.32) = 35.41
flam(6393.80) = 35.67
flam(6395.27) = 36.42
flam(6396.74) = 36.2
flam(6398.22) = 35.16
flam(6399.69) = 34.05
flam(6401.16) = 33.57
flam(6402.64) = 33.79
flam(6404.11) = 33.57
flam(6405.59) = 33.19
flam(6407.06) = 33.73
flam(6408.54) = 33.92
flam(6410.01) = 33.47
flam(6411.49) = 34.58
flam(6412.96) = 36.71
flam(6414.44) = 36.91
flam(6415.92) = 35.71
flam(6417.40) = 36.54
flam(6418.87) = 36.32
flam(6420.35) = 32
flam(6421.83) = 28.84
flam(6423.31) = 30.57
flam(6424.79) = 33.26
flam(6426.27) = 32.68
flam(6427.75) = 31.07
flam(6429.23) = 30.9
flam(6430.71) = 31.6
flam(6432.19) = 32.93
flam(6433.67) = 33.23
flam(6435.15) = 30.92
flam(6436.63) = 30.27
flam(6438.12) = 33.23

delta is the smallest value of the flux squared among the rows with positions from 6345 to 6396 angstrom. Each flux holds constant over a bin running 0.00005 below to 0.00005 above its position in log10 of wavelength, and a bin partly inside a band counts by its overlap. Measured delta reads 1014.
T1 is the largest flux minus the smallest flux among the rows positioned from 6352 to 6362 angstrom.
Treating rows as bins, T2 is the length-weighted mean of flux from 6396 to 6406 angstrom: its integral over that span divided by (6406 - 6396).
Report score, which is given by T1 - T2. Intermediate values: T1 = 5.7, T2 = 34.2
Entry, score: -28.5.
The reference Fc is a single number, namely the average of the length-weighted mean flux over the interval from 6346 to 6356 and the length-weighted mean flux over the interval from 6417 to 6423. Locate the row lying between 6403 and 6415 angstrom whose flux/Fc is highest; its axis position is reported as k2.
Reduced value 6414.44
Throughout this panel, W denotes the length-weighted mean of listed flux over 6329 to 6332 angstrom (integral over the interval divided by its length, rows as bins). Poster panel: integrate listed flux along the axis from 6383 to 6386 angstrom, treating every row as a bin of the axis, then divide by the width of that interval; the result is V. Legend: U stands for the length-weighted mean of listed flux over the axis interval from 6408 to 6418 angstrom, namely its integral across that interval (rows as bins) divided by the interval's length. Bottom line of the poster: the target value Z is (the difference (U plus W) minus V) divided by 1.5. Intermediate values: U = 35.4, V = 38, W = 31.1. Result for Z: 19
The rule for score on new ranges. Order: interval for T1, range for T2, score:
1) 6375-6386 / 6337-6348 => -31.2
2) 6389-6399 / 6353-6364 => -34.6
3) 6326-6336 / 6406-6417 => -32.5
